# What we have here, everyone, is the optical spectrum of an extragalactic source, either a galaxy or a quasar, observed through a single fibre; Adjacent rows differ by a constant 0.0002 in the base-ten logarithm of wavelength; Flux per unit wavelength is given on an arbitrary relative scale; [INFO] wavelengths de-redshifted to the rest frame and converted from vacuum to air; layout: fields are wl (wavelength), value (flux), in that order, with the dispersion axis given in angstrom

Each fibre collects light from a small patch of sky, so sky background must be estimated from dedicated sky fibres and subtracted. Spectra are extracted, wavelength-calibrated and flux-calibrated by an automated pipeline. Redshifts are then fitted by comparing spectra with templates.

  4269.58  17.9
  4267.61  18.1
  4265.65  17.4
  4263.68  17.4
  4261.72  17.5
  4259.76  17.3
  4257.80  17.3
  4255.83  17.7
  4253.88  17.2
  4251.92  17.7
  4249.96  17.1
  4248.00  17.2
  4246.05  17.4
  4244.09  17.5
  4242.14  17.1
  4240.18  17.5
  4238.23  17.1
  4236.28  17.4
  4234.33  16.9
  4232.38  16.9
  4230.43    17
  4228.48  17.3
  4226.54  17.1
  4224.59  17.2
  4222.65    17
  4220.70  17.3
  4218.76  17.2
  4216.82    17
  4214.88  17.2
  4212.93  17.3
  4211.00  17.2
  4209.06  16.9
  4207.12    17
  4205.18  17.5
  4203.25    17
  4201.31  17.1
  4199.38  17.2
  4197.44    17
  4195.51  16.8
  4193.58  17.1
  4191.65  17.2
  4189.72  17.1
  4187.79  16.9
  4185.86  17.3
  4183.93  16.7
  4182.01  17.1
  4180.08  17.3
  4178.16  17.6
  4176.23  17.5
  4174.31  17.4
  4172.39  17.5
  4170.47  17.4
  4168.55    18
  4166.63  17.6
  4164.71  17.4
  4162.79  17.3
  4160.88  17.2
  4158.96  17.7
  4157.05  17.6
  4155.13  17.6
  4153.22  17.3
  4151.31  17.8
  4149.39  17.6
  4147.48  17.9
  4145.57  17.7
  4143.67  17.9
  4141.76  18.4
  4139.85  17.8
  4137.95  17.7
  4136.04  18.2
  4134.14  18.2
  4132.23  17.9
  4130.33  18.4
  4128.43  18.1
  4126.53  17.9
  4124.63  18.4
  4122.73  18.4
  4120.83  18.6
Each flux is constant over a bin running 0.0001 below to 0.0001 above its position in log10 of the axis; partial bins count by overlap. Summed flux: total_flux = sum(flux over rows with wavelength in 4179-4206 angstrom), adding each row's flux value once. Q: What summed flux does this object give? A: 239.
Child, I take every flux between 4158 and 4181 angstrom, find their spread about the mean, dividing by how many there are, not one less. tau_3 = 0.206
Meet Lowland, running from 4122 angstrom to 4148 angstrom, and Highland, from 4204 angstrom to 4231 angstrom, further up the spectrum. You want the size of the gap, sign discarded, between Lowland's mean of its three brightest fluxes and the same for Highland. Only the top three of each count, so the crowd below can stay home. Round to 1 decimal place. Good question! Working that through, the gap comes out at 1.0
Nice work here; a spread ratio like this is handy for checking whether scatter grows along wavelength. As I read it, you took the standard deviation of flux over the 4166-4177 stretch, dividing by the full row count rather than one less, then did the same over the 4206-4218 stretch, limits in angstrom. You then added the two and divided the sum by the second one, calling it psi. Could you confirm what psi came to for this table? 2.5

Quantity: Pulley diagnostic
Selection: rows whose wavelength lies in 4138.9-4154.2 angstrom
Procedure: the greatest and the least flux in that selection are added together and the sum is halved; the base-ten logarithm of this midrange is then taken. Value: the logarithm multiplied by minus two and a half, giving -3.13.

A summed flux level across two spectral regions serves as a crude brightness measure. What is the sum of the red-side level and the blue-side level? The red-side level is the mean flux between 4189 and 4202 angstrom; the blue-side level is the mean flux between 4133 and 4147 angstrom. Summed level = 35.1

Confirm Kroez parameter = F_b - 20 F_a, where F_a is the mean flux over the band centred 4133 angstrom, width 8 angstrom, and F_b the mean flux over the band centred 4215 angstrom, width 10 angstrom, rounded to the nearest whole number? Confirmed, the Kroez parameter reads -346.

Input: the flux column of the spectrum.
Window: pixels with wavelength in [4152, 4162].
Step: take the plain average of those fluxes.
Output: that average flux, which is 17.5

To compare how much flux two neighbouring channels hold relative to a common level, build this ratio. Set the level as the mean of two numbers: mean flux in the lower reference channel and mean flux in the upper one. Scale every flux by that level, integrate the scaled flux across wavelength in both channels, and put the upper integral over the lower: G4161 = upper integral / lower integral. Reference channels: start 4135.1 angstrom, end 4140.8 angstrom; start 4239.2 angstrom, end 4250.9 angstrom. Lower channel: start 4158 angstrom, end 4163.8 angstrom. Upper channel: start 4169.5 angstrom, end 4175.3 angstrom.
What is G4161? 1.00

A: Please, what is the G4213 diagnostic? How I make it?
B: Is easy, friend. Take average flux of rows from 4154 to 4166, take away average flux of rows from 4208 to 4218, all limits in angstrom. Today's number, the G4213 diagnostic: 0.35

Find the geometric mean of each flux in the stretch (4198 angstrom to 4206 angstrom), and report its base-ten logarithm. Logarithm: 1.236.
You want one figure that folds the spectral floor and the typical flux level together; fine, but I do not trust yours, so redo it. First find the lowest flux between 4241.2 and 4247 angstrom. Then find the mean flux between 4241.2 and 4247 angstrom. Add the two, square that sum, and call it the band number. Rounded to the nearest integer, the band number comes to 1186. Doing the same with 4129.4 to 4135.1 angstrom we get 1301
